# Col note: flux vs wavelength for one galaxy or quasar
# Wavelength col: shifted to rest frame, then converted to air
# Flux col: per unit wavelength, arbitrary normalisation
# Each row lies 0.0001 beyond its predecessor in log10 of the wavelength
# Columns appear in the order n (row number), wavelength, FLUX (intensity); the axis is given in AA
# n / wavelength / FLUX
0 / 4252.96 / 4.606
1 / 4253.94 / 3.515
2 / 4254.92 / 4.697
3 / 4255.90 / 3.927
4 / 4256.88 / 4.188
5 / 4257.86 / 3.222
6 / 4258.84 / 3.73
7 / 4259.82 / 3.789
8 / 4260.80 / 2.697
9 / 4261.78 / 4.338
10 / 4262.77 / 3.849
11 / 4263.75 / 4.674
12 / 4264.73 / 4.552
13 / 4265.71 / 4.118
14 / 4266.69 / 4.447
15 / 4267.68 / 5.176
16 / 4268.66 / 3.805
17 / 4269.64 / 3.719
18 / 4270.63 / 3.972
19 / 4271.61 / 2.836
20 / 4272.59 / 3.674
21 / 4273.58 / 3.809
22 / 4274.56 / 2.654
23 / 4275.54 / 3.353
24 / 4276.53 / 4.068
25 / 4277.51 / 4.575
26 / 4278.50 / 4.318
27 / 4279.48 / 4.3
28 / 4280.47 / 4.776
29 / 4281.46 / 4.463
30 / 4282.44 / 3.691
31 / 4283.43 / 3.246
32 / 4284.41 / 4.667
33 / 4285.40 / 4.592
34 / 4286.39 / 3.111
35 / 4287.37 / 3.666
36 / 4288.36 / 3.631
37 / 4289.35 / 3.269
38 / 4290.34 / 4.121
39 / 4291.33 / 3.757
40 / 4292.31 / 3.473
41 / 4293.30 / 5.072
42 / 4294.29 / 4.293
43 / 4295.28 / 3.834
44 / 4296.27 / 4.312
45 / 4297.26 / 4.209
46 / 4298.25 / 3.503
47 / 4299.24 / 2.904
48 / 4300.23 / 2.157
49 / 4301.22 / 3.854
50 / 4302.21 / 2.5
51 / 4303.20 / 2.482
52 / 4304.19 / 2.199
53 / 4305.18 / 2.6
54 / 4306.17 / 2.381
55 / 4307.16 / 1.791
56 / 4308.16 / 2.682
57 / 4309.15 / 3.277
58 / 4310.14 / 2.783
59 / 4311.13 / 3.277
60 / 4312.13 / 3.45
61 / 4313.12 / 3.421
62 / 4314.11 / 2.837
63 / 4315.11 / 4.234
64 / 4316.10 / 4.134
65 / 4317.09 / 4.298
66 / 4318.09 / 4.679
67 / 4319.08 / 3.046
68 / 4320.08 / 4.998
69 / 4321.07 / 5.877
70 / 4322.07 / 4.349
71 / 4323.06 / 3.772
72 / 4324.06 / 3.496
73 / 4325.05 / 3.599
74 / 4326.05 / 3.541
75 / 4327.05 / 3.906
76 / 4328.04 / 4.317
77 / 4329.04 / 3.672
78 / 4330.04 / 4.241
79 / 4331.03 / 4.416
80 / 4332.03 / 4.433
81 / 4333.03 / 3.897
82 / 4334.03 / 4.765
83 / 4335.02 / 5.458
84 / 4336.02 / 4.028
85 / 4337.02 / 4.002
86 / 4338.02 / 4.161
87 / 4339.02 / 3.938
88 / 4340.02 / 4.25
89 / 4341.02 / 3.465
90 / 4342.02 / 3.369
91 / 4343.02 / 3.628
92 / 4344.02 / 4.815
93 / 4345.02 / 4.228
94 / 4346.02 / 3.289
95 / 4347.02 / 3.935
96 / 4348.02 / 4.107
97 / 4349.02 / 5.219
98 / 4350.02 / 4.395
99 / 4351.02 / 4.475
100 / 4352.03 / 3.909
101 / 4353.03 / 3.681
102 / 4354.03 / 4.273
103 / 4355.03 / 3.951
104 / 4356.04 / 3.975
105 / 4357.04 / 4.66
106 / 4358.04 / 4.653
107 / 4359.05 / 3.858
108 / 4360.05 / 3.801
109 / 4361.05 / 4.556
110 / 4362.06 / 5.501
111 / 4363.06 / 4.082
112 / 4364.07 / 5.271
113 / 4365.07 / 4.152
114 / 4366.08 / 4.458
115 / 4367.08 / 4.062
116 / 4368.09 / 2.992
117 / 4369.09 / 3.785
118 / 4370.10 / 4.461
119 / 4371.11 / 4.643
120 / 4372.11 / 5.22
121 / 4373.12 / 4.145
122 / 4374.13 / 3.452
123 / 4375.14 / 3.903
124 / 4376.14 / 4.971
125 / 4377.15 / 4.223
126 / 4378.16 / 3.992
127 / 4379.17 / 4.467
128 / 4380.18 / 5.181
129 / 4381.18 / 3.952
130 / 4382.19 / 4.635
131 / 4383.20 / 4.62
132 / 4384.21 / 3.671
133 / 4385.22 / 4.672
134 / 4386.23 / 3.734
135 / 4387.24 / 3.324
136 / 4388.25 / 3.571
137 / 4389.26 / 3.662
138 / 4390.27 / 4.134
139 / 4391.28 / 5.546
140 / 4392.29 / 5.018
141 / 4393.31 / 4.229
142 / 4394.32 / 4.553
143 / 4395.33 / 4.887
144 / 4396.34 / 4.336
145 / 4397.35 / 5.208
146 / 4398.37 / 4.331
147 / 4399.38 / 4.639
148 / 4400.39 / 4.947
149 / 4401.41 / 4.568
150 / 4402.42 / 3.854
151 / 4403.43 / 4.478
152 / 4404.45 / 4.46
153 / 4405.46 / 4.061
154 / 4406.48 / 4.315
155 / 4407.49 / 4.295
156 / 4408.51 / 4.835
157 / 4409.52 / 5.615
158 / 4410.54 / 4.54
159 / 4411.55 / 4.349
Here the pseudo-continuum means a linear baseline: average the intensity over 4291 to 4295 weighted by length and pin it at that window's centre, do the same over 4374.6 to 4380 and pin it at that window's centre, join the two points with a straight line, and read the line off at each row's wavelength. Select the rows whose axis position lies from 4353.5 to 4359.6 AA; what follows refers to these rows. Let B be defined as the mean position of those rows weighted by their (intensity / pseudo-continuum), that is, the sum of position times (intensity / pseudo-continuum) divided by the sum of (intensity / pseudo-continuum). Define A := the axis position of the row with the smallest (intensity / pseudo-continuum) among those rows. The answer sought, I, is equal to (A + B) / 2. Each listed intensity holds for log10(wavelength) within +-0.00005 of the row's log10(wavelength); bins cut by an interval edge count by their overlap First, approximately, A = 4359.05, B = 4356.6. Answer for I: 4357.8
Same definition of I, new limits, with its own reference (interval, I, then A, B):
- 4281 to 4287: 4285.1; 4286.39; 4283.9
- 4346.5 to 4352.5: 4350.8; 4352.03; 4349.5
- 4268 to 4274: 4271.3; 4271.61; 4271.1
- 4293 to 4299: 4296.9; 4298.25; 4295.6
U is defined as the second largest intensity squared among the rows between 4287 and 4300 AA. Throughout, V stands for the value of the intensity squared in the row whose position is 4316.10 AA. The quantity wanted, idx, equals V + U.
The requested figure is 35.7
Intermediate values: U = 19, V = 17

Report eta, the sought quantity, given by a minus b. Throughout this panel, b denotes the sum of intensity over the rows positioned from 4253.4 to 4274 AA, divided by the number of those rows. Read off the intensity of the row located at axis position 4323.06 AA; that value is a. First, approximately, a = 3.772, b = 3.94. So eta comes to -0.2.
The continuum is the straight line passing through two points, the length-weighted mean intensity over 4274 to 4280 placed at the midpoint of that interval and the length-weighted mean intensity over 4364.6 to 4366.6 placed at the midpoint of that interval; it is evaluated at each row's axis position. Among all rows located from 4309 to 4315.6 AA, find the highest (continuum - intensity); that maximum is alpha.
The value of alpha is 1.3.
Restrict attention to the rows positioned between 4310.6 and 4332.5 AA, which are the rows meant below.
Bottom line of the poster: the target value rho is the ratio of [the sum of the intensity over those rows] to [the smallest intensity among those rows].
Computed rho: 31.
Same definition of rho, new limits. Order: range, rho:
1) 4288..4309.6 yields 40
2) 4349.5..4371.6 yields 31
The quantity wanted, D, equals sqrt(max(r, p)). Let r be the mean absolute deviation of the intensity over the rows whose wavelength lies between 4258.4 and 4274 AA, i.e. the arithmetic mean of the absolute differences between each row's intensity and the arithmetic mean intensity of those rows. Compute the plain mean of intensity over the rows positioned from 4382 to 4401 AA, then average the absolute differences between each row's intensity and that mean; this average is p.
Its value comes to 0.70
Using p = 0.49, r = 0.45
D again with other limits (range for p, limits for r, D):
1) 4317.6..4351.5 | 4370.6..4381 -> 0.69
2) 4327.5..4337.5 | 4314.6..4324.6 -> 0.74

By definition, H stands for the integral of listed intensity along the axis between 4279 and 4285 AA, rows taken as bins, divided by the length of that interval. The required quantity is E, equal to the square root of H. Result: 2.05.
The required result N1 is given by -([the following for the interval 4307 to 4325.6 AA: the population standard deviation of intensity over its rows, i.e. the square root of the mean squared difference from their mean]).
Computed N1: -0.91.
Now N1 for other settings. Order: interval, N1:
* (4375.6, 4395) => -0.59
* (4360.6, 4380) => -0.61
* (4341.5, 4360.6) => -0.49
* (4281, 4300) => -0.57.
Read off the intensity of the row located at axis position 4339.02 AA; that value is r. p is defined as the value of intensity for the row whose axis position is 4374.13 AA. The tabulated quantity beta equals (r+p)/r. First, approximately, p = 3.452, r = 3.938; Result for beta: 1.88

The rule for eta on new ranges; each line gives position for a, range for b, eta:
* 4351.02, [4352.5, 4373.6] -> 0.2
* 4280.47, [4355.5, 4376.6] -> 0.5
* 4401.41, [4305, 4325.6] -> 1.0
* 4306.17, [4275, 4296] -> -1.6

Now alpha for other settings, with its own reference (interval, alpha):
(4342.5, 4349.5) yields 0.9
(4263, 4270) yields 0.1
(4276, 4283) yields 0.2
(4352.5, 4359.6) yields 0.6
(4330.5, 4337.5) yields 0.3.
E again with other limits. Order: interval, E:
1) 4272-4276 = 1.83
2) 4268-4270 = 1.97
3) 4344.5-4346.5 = 1.94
